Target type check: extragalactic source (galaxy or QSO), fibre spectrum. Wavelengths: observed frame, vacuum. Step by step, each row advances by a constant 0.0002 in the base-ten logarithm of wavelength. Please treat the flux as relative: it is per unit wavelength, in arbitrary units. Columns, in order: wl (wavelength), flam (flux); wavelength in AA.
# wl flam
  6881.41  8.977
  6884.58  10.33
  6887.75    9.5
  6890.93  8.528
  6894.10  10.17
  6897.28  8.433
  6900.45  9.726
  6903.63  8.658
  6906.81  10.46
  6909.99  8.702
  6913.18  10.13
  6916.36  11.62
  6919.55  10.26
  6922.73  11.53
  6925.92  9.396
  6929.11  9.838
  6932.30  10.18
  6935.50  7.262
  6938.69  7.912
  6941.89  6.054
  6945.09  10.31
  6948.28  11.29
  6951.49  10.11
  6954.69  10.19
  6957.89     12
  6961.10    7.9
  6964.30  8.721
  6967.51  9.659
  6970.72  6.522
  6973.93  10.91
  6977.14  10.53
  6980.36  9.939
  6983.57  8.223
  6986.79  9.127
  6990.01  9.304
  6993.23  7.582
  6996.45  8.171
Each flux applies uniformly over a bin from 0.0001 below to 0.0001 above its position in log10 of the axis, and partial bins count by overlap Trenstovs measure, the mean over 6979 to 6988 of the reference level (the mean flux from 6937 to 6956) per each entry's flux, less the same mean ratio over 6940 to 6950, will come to -0.06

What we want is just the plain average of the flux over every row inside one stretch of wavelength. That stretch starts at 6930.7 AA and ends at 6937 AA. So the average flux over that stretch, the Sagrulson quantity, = 8.7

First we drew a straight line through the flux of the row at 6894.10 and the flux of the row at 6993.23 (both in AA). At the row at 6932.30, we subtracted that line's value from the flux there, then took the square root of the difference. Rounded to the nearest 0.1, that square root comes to 1.0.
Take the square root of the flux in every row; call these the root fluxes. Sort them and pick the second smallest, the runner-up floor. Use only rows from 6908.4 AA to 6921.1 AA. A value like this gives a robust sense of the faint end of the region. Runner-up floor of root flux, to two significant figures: 3.2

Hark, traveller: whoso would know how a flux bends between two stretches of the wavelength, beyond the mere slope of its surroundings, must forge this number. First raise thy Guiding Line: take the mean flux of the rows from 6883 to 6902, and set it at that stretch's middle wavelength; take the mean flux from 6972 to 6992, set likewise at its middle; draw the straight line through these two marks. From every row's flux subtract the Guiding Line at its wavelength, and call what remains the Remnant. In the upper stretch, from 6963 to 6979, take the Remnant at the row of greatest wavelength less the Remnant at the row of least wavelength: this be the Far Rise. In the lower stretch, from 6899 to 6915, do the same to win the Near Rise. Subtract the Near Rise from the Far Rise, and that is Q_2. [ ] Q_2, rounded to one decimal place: 1.4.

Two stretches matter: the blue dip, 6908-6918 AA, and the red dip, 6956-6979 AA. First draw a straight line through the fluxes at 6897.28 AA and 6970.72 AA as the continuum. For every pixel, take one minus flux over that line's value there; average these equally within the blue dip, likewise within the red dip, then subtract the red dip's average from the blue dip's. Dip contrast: 0.17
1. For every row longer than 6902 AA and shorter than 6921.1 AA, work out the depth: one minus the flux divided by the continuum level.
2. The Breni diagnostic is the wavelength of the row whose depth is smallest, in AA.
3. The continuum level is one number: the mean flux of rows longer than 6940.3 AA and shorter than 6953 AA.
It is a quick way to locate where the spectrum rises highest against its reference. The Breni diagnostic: 6916.36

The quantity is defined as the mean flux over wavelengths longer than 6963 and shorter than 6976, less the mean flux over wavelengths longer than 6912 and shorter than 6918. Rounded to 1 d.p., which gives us -1.9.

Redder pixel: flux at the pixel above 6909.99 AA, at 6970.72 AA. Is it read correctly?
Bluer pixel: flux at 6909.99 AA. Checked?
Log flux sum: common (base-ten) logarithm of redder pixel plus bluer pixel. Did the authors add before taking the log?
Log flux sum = 1.18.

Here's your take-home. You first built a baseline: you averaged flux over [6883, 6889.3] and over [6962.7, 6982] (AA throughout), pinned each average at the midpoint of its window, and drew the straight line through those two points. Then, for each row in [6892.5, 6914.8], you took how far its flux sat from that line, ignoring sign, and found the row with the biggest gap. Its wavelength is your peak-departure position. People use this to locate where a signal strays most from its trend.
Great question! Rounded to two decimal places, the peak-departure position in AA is 6897.28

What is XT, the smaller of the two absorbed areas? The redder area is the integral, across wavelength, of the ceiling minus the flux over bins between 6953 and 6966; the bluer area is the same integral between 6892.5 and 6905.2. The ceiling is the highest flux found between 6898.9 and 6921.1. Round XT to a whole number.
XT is 25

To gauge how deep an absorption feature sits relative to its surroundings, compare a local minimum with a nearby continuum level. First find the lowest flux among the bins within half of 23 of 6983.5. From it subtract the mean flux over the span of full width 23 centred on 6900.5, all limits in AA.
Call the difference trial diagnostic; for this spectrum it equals -1.7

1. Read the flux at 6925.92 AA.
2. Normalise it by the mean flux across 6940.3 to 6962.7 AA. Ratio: 0.97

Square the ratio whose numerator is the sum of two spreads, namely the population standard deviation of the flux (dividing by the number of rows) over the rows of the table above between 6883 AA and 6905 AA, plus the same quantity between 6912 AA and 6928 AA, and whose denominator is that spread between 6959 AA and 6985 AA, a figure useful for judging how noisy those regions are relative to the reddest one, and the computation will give 1.3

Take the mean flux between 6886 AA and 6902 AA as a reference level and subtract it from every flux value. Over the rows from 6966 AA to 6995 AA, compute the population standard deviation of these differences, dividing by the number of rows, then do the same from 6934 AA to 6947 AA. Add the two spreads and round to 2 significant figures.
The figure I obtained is 2.9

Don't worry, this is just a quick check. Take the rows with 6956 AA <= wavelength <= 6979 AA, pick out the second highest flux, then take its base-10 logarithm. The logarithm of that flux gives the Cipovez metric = 1.04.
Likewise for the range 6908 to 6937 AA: 1.06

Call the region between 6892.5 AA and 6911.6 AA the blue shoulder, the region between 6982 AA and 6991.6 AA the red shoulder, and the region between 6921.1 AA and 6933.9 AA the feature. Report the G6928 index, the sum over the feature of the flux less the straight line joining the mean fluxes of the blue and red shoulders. 4.1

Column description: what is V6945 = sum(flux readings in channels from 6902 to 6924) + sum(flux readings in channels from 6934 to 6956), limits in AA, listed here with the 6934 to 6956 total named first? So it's 134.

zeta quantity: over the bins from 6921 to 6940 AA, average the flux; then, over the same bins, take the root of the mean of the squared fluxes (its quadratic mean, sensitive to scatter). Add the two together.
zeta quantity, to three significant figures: 18.8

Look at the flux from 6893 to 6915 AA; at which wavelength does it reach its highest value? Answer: 6906.81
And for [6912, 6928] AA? 6916.36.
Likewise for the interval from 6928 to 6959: 6957.89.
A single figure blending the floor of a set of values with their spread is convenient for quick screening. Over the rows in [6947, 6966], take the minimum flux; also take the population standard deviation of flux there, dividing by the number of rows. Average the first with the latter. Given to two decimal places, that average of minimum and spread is 4.65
